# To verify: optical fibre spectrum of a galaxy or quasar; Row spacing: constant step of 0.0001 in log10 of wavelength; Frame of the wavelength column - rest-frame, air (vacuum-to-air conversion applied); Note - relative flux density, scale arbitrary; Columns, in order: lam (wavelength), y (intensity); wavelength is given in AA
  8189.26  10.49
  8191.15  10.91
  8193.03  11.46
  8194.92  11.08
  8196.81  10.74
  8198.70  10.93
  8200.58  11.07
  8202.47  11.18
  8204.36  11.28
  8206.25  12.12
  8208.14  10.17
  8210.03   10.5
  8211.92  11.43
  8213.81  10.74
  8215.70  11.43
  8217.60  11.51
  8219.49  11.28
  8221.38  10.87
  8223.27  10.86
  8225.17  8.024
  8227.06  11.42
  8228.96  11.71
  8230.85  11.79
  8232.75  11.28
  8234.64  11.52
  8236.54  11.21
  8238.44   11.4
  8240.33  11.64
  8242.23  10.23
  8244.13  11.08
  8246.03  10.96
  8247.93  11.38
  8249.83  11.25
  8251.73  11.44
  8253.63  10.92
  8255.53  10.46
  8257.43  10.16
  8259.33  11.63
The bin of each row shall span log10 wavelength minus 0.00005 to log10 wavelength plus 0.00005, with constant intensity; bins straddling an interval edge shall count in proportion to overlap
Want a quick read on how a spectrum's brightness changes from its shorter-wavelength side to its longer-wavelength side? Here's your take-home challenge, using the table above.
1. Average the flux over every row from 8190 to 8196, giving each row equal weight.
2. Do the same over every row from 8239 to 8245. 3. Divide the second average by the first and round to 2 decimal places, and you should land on 0.99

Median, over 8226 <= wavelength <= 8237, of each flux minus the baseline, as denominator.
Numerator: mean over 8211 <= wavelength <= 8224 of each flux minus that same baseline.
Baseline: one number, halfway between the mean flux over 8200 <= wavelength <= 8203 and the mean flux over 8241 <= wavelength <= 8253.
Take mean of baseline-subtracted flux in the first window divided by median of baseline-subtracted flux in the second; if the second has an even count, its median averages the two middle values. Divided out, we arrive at 0.2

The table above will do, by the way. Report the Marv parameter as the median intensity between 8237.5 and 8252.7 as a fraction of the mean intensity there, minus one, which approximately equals 0.013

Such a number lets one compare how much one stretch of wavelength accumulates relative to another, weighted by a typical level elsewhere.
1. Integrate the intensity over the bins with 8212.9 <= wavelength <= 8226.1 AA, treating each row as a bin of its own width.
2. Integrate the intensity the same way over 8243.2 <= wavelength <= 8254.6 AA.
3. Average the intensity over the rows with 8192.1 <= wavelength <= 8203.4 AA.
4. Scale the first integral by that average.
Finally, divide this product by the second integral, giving 12.3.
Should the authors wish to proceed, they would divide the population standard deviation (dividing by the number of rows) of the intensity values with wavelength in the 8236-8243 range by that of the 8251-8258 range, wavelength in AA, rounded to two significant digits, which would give 1.1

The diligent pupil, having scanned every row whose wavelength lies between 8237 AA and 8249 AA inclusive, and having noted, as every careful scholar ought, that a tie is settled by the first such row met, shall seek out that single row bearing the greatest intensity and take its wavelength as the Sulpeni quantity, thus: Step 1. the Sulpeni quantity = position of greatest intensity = 8240.33 AA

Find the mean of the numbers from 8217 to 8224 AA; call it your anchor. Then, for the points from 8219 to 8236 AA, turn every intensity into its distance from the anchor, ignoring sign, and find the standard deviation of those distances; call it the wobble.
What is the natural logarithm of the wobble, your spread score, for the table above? -0.1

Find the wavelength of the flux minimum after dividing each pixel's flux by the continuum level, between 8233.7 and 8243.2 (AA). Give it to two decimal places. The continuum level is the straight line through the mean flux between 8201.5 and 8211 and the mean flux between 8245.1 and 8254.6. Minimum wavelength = 8242.23 AA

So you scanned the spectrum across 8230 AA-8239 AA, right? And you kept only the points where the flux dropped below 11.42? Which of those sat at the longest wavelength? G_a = 8238.44 AA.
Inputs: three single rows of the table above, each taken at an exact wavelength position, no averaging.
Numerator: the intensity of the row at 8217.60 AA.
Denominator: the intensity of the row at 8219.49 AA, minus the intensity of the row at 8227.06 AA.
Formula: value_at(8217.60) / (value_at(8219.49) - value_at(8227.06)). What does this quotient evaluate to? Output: -82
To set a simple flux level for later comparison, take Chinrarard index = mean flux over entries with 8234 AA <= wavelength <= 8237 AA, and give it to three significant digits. 11.4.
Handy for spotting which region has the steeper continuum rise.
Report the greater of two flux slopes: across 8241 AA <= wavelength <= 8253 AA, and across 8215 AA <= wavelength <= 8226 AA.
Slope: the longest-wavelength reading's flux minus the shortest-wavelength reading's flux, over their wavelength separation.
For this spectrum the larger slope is 0.13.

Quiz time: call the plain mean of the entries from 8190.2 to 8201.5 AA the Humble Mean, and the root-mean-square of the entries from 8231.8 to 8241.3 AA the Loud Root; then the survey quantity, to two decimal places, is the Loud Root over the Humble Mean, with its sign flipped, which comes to -1.03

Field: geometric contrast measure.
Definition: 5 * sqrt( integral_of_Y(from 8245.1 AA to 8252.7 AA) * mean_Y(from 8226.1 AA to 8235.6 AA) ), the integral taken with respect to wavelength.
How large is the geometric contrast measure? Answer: 157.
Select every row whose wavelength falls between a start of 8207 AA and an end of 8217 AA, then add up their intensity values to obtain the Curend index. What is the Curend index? 54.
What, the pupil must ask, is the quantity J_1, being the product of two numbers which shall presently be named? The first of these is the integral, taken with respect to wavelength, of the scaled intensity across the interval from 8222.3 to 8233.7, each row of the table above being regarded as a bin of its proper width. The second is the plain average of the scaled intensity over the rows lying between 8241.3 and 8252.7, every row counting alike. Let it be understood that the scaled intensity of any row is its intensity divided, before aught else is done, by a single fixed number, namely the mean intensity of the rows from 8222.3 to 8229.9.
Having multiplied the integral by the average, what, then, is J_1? 12.4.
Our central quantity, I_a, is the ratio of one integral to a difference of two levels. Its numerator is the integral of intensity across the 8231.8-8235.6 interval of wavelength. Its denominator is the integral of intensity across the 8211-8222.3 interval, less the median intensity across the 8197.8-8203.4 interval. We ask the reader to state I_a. 0.4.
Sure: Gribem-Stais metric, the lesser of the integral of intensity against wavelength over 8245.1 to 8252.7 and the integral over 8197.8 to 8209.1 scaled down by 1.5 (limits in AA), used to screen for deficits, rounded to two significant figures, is 84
